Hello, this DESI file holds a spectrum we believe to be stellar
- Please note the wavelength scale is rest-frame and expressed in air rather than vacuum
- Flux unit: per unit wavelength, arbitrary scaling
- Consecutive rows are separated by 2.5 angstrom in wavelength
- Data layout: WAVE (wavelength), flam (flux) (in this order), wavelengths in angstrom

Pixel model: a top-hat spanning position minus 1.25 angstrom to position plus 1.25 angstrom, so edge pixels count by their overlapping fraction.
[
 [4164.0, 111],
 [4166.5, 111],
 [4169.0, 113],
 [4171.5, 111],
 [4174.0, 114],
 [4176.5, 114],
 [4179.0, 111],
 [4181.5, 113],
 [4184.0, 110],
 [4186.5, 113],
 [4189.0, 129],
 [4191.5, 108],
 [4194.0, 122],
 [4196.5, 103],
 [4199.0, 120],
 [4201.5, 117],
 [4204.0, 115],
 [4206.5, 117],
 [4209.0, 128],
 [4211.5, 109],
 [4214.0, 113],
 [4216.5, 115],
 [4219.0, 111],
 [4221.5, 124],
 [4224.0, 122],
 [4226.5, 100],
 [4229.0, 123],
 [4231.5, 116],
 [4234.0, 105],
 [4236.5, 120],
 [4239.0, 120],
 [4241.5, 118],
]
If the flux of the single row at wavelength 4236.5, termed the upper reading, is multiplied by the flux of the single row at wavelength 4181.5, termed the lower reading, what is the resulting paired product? 13560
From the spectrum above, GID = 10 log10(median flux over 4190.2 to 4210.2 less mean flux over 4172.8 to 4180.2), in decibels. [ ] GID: 6.0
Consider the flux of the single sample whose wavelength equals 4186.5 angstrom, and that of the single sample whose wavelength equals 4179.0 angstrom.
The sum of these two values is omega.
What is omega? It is 224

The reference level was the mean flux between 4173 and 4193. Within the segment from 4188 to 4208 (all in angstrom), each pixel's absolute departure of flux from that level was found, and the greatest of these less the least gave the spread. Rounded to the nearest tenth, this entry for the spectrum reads 14.0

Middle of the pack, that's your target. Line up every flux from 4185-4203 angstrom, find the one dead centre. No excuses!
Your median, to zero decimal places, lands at 117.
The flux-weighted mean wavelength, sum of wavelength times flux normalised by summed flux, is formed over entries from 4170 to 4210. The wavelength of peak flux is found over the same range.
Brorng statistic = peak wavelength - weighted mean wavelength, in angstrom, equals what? -1.5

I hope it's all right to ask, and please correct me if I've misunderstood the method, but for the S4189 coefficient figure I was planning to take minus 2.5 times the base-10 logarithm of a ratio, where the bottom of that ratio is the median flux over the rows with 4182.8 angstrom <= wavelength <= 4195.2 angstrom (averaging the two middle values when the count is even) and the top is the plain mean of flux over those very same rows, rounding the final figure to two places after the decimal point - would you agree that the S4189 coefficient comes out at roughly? -0.03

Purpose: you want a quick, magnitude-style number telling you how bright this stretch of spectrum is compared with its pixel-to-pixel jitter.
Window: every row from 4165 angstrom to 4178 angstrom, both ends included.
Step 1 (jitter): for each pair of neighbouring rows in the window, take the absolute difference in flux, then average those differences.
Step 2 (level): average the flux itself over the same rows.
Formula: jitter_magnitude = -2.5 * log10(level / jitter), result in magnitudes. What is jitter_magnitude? -4.52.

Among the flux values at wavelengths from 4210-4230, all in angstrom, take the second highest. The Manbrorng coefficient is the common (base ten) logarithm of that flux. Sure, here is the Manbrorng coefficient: 2.09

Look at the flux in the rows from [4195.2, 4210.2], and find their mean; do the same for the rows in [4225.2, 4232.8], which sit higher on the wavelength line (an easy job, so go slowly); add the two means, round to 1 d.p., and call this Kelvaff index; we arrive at 229.7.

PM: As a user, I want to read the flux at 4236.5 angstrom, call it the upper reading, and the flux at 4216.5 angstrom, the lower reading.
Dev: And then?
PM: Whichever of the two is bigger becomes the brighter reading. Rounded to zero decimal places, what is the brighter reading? 120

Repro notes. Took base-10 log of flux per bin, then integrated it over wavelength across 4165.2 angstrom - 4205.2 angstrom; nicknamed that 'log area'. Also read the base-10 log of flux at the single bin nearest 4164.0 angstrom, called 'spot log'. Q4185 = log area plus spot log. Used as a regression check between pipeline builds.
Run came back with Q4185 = 84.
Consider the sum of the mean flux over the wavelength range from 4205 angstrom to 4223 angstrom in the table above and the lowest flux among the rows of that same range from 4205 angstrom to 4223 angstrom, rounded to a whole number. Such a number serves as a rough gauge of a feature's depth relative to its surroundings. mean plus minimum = 226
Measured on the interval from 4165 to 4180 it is 223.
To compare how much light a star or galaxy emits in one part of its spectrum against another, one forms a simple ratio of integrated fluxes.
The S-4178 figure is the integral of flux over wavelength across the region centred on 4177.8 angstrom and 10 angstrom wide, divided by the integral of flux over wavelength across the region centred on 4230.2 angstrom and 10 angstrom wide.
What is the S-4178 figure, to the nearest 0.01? 1.02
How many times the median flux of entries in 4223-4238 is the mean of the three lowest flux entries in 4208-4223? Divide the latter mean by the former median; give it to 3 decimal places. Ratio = 0.941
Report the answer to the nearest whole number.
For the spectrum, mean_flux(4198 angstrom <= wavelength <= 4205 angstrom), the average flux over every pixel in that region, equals 117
